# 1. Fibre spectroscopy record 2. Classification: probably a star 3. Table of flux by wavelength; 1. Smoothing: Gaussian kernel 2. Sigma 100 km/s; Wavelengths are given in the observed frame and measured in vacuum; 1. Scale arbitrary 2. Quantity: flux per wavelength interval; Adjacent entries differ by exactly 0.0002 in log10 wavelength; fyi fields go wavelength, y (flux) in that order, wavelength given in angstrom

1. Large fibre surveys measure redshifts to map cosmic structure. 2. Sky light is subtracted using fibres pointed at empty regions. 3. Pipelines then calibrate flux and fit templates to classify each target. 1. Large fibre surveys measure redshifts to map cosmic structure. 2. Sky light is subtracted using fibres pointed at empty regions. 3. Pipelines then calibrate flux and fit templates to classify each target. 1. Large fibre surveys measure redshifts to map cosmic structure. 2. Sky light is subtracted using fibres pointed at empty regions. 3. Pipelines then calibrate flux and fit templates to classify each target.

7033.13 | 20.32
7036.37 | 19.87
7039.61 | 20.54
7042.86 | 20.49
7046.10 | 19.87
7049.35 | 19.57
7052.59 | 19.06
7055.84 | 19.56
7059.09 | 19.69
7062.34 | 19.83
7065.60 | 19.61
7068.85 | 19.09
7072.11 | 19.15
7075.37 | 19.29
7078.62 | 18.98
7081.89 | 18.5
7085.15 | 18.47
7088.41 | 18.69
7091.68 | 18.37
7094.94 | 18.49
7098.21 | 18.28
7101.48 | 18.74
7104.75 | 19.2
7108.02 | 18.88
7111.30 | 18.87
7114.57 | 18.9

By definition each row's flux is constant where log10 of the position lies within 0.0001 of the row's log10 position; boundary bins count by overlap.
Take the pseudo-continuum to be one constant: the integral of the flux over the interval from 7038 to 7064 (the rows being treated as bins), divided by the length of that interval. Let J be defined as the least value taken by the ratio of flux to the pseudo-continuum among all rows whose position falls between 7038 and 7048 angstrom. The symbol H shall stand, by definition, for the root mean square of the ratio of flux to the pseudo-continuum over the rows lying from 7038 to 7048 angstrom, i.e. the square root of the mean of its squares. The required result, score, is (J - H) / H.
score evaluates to -0.021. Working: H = 1.024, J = 1.00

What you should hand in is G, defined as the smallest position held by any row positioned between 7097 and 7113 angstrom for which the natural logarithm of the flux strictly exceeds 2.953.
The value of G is 7104.75 angstrom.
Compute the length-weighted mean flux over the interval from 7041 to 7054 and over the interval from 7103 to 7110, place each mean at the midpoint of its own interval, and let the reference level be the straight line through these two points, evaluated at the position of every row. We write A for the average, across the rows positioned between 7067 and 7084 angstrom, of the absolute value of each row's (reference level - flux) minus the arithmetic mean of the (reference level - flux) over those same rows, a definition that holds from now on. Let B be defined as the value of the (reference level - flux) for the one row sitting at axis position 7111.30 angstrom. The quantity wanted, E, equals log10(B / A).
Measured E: -0.27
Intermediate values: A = 0.17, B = 0.09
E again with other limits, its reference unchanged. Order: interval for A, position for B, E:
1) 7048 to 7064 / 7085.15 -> 0.55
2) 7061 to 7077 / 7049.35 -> -0.07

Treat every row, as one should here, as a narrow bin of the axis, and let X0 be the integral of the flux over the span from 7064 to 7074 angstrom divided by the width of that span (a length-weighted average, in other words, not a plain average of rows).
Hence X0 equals 19.28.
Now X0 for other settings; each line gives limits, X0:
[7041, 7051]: 19.99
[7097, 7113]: 18.81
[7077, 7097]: 18.57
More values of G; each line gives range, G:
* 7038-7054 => 7039.61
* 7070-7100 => 7075.37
